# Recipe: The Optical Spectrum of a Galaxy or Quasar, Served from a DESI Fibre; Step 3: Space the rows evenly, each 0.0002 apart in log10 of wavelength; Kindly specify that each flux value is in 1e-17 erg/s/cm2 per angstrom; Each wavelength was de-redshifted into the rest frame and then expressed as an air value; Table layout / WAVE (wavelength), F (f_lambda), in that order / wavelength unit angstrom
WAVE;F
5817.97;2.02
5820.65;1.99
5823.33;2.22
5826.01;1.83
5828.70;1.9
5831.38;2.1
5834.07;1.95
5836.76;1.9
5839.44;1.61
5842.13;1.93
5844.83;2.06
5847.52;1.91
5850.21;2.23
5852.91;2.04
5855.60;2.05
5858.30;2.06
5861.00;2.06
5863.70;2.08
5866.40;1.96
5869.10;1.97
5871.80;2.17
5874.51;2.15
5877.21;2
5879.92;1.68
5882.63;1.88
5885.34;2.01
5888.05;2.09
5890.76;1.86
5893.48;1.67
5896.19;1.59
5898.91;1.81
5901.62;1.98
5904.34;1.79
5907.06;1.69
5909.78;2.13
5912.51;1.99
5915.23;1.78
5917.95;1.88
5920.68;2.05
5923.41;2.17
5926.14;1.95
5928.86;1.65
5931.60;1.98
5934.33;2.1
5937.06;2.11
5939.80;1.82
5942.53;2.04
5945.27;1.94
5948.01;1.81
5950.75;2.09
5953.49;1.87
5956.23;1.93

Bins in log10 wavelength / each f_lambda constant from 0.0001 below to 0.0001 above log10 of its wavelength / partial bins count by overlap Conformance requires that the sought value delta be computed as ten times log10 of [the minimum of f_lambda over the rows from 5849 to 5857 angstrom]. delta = 3.10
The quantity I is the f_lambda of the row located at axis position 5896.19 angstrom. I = 1.59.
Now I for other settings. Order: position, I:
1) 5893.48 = 1.67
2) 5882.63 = 1.88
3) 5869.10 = 1.97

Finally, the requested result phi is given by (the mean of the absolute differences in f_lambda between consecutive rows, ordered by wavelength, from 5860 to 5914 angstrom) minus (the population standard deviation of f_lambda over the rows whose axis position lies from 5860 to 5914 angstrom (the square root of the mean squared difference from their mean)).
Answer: -0.01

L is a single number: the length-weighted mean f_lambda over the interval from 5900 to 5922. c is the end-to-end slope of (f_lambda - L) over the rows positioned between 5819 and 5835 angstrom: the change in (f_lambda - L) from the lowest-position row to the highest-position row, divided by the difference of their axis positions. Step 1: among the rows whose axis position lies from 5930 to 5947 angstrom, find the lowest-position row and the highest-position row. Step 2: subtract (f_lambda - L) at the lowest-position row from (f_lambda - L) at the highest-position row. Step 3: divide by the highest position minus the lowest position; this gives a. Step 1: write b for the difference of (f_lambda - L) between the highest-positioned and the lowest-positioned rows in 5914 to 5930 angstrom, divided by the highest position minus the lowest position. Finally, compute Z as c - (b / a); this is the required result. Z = -3.3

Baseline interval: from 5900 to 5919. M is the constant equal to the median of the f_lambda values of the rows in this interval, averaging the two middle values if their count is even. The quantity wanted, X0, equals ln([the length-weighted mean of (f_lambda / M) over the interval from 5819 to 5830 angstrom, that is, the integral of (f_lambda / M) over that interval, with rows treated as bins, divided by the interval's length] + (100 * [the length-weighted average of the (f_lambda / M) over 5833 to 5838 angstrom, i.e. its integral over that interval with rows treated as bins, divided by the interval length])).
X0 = 4.64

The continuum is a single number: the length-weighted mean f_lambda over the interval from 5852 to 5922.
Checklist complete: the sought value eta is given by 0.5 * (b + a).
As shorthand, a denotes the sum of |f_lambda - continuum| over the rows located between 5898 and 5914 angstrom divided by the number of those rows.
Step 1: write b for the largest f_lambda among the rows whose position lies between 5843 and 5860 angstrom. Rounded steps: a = 0.135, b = 2.23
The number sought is 1.18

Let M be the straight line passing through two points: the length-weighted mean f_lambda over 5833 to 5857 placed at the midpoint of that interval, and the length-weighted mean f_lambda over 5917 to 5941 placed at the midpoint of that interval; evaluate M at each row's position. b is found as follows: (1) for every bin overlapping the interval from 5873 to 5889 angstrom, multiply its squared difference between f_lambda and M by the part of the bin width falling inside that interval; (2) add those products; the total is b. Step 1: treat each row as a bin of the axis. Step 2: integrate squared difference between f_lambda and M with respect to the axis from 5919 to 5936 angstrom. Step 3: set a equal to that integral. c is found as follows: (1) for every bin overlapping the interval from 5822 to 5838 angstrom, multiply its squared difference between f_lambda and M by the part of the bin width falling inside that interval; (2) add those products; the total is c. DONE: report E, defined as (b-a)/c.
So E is -0.27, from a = 0.46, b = 0.38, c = 0.30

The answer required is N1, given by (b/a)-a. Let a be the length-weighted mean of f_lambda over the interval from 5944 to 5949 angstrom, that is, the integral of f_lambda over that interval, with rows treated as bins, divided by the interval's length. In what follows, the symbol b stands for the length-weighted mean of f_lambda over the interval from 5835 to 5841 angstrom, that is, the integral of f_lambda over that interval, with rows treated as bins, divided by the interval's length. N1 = -0.93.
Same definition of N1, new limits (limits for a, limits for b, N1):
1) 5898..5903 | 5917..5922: -0.87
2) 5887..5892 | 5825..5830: -1.03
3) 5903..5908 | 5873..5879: -0.57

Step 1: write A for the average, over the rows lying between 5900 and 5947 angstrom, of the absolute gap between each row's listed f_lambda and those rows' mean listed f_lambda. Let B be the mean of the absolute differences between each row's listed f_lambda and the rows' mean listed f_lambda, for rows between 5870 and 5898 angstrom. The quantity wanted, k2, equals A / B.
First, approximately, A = 0.125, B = 0.174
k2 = 0.7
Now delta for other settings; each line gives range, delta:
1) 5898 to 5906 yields 2.53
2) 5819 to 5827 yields 2.62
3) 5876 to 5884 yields 2.25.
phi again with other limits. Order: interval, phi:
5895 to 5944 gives 0.03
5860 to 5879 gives 0.01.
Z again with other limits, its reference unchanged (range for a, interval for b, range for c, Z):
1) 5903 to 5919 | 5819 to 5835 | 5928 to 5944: 0.5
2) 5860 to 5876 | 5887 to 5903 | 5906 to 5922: 1.2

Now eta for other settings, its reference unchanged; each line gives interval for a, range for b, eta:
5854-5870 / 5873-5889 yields 1.12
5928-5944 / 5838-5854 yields 1.19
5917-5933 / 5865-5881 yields 1.15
